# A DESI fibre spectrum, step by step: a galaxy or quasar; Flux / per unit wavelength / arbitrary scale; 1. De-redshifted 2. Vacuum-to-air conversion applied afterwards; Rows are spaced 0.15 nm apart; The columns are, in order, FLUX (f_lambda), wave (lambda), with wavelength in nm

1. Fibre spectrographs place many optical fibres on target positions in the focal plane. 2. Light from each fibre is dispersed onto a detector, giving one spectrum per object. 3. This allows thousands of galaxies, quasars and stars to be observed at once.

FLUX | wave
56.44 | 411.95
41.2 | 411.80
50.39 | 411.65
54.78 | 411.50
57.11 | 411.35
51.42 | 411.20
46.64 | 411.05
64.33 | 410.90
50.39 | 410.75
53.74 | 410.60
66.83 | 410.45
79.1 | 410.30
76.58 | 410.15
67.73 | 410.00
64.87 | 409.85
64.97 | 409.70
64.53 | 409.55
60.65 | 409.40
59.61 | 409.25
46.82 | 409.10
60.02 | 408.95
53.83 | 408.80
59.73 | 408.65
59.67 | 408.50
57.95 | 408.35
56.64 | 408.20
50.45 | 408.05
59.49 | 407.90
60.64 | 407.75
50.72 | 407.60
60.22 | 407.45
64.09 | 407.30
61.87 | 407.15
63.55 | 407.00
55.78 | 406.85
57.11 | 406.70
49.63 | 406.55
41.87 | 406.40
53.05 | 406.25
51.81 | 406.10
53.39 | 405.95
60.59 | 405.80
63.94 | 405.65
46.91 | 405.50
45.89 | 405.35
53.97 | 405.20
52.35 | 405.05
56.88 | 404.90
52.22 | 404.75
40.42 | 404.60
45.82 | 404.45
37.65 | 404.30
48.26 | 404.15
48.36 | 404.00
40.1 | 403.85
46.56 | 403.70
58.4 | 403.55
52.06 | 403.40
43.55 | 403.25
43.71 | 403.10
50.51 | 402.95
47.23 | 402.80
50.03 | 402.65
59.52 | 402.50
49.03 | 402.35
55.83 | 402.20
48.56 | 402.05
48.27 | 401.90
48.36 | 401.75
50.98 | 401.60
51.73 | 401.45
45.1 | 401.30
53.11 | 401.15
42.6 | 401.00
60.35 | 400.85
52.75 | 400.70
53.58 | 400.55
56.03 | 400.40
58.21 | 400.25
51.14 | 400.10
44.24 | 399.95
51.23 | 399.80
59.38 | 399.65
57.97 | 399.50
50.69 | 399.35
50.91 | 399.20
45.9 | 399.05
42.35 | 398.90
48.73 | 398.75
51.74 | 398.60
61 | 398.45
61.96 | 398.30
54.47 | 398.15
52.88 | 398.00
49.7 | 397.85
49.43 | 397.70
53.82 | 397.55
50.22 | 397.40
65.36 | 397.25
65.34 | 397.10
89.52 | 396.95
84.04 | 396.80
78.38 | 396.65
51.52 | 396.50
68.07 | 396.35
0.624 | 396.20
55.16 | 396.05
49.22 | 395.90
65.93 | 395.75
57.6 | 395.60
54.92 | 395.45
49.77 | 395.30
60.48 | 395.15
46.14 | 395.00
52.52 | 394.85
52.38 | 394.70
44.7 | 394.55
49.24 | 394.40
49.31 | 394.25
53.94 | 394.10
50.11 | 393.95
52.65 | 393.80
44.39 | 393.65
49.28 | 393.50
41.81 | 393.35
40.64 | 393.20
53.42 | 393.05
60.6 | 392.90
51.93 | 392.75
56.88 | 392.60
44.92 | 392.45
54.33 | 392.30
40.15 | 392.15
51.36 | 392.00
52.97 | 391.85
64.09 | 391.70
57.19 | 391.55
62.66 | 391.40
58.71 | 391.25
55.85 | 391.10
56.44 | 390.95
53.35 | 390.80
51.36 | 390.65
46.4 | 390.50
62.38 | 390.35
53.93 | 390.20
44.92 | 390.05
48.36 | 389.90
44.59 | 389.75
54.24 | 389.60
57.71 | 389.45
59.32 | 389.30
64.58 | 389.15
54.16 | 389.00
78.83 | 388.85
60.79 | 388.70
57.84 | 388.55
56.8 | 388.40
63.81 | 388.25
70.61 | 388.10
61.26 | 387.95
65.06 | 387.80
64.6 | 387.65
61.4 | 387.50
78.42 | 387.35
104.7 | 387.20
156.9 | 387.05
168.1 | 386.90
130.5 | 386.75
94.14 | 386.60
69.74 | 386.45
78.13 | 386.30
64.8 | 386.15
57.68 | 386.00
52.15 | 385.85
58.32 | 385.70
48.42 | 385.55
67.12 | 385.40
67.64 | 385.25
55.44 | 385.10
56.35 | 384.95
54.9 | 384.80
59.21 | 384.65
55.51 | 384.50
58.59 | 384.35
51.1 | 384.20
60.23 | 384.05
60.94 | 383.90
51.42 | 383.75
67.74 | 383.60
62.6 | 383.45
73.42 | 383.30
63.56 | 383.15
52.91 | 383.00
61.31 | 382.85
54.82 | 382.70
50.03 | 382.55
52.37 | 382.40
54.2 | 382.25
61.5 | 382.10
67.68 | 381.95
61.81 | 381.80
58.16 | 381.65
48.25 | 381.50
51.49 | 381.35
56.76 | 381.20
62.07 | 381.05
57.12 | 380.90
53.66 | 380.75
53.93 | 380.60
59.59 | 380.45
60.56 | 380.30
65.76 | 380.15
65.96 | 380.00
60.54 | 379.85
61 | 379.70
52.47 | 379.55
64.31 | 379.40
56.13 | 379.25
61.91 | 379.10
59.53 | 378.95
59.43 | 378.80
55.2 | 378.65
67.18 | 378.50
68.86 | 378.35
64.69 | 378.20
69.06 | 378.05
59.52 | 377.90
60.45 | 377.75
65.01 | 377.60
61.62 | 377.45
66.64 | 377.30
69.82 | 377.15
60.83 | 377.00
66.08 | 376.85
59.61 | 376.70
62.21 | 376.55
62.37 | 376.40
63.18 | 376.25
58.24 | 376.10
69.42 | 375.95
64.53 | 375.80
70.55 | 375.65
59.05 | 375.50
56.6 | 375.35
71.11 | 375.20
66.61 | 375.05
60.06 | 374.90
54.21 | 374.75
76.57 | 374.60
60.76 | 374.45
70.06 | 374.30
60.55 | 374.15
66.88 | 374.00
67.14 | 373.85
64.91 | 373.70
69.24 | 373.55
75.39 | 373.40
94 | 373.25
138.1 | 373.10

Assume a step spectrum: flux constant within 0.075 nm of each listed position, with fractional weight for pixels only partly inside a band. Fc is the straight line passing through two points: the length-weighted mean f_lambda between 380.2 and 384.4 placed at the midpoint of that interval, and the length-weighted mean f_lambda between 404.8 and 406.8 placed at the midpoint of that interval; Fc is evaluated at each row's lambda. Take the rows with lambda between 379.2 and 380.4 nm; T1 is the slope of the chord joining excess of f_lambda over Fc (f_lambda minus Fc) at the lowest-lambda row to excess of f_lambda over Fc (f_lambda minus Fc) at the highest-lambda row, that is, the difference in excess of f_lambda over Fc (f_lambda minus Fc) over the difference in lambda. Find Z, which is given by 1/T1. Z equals 0.23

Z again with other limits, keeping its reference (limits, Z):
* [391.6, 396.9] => 0.24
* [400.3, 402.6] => 0.53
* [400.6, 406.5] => -0.59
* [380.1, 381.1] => -0.26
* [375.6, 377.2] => -3.81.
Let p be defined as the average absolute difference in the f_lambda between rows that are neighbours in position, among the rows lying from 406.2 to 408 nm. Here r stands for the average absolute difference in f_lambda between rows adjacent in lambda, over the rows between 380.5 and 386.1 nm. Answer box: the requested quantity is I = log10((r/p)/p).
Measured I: -0.73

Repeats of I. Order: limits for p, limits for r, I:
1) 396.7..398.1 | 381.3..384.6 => -0.86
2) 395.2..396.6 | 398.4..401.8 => -1.94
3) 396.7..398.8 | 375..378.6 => -0.84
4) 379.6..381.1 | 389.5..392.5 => -0.11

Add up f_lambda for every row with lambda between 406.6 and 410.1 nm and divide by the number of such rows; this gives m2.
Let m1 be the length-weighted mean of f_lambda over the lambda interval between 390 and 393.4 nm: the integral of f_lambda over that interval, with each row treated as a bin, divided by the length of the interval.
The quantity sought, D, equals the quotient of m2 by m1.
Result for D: 1.12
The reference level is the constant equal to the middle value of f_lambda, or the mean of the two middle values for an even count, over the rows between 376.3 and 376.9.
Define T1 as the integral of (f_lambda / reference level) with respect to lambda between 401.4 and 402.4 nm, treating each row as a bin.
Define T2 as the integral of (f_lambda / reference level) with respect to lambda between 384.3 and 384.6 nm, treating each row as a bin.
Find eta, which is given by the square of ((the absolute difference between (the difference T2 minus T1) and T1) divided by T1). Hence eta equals 2.8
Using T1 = 0.81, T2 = 0.28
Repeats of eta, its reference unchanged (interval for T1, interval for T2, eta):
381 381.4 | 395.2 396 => 0.0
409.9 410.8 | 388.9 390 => 1.0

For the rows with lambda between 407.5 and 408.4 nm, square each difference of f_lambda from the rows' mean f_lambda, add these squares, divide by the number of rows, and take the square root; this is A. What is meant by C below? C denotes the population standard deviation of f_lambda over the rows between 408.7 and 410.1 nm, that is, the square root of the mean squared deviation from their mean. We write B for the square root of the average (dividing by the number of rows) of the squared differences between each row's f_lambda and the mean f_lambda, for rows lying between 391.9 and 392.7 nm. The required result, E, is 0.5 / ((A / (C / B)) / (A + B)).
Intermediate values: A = 4.0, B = 6.2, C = 6.1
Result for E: 1.3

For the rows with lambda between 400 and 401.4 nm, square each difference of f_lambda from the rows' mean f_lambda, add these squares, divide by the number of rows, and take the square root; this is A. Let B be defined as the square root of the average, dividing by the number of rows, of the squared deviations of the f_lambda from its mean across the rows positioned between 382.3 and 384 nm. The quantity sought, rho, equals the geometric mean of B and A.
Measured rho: 6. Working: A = 5.4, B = 7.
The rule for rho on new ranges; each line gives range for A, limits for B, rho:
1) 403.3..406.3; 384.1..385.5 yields 6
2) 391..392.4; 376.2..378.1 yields 5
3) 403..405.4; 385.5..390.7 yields 13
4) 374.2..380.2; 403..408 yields 6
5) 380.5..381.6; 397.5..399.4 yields 5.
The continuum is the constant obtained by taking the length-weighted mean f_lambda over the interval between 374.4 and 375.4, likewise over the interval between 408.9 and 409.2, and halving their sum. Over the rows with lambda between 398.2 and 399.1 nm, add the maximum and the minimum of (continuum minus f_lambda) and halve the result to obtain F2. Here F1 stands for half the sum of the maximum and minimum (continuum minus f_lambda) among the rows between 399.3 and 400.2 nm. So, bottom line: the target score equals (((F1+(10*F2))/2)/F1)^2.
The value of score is 28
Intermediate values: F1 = 7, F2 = 7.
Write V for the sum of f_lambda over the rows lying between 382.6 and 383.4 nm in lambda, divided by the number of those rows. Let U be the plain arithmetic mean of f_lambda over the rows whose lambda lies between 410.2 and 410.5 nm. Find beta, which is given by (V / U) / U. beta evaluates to 0.011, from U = 73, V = 61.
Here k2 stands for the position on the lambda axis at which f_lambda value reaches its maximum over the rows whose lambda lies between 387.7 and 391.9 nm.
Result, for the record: 388.85 nm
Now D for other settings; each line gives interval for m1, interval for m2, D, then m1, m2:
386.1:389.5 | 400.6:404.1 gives 0.63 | 79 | 50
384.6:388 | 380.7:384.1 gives 0.75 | 77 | 58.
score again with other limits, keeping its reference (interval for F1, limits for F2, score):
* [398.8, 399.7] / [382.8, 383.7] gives 6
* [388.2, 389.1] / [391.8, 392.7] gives 36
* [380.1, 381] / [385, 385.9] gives 7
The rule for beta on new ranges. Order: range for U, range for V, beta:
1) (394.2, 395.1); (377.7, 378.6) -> 0.027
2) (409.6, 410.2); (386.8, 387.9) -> 0.021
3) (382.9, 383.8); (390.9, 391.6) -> 0.015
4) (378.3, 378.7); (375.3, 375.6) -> 0.014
